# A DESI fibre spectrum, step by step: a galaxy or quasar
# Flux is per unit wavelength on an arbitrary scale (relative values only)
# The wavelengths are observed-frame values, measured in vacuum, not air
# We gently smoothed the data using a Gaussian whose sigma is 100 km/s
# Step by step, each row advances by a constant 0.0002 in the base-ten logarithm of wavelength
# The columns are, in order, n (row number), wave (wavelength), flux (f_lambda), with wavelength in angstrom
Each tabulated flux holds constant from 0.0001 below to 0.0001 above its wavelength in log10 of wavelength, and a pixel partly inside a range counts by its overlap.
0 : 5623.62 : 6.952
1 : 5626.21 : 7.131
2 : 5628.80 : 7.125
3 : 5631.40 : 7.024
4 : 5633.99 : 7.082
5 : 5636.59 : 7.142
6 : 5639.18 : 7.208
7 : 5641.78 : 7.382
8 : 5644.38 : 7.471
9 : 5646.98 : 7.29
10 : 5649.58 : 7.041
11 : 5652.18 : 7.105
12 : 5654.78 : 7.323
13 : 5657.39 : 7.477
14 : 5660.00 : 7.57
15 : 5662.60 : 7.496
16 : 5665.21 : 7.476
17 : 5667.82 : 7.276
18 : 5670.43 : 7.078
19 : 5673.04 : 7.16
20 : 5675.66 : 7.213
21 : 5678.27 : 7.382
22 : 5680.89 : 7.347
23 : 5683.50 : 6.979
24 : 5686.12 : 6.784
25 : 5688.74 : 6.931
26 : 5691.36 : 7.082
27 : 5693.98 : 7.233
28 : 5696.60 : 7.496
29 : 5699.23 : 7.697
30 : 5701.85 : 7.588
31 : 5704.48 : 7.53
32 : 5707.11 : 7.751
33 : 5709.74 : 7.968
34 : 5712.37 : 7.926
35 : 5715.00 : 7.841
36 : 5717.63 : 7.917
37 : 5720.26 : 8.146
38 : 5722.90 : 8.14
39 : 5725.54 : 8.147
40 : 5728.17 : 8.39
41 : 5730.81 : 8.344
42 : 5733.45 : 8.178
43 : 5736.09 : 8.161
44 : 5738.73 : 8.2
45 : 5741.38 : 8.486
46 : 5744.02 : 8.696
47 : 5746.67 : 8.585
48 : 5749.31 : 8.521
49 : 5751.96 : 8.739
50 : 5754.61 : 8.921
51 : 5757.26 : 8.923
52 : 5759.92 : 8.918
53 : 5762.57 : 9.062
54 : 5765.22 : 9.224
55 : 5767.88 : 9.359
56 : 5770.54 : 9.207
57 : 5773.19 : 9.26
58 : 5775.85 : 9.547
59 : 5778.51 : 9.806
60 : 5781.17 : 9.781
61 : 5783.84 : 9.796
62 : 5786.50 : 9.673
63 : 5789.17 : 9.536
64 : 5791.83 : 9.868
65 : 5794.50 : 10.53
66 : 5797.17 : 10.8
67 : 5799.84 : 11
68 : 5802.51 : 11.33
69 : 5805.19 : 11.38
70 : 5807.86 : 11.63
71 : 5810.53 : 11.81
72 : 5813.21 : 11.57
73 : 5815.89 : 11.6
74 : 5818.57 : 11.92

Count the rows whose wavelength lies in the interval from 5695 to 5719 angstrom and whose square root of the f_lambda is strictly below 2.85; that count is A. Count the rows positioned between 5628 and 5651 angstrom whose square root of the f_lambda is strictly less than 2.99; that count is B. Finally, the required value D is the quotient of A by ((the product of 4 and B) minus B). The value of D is 0.33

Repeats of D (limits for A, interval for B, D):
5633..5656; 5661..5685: 0.33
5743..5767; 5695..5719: 0.00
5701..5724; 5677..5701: 0.26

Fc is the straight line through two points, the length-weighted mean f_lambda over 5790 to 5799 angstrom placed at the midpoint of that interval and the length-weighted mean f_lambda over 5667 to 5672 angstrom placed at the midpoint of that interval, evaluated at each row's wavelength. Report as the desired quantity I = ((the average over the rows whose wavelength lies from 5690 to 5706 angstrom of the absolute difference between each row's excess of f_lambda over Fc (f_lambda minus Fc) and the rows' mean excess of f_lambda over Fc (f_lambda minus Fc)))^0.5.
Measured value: 0.35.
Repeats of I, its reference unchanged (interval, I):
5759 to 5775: 0.28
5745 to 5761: 0.24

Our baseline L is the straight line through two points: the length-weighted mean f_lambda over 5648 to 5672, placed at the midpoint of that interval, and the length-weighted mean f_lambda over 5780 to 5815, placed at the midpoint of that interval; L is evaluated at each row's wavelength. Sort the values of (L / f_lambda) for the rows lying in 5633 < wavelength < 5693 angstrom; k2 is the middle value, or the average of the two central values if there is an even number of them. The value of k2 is 1.00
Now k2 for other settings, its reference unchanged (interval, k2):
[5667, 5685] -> 1.07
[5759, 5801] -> 1.07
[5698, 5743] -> 1.10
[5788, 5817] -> 0.96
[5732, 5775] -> 1.09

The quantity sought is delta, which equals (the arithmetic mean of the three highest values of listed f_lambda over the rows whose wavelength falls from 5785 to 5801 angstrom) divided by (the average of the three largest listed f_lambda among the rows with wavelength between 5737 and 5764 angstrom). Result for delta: 1.20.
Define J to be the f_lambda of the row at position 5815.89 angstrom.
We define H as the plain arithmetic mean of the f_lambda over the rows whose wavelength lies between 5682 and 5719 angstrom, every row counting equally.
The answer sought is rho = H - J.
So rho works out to -4.1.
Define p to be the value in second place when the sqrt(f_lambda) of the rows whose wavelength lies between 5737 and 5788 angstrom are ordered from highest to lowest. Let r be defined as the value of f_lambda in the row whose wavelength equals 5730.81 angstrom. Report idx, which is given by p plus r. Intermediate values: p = 3.13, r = 8.344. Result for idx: 11.5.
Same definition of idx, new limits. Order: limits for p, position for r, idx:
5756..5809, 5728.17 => 11.8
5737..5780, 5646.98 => 10.4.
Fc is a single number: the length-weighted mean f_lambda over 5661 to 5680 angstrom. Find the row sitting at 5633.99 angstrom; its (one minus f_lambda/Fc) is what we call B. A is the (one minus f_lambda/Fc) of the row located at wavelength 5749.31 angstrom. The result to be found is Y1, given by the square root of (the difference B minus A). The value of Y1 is 0.44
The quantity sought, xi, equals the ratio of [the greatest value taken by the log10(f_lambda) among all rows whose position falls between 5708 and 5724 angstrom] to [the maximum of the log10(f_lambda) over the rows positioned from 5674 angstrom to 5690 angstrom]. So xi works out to 1.05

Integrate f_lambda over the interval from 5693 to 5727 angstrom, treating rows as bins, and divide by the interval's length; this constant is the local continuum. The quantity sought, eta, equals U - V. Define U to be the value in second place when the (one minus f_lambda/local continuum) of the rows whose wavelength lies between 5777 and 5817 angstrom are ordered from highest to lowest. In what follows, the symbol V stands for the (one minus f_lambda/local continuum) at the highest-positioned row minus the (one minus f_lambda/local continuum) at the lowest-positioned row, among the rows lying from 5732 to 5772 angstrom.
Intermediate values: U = -0.24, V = -0.13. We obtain -0.1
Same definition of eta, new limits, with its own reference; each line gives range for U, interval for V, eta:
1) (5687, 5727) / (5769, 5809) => 0.4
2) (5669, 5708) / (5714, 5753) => 0.2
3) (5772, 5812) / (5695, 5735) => -0.1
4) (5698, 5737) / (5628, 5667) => 0.1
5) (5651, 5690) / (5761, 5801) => 0.4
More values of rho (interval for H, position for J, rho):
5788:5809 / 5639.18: 3.6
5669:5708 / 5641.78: -0.1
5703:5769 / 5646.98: 1.1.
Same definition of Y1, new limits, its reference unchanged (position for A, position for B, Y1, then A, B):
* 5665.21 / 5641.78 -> 0.11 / -0.02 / -0.011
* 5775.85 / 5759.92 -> 0.29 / -0.31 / -0.221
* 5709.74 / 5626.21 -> 0.34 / -0.09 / 0.024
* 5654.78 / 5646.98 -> 0.07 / 0.00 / 0.002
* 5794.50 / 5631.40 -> 0.69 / -0.44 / 0.038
